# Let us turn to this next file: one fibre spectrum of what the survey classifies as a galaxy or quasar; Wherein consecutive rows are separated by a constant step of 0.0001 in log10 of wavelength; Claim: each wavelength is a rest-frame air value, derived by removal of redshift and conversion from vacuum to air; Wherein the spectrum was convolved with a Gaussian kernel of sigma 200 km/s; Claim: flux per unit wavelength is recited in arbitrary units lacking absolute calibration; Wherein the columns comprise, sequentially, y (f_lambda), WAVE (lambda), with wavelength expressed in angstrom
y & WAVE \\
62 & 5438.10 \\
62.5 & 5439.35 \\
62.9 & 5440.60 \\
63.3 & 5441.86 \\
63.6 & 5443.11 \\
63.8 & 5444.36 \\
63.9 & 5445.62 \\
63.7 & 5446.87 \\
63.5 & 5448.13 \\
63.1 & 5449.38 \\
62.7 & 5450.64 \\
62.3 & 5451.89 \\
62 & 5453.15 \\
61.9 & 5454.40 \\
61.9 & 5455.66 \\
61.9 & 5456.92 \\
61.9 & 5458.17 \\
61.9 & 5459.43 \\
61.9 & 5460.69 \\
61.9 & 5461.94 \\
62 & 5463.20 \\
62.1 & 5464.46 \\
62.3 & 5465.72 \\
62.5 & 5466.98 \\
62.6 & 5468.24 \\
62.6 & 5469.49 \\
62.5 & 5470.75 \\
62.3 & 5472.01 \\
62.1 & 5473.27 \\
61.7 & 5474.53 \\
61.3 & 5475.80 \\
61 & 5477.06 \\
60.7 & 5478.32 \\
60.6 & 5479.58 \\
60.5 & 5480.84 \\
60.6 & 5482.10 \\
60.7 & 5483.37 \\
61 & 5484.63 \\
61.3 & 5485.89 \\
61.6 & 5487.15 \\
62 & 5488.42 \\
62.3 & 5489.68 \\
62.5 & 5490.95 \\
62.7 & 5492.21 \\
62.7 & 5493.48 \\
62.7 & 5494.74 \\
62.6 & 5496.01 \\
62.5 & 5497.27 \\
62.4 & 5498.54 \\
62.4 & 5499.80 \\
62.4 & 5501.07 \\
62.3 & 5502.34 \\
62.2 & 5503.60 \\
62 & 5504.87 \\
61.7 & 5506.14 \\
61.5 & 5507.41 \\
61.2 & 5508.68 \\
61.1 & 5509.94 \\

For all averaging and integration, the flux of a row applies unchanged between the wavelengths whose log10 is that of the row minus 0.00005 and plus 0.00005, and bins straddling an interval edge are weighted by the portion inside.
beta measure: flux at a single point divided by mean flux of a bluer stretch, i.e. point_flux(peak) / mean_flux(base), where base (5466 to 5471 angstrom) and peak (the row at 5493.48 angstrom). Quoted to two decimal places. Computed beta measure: 1.00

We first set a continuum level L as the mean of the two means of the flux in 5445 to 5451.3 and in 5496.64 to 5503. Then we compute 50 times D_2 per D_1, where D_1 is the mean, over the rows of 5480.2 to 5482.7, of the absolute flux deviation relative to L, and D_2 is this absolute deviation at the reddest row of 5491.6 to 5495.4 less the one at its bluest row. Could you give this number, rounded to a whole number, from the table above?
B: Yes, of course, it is 0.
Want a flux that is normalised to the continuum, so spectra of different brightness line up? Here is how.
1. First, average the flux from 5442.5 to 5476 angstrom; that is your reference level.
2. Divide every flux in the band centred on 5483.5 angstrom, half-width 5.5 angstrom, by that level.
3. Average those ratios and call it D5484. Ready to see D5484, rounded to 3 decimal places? 0.977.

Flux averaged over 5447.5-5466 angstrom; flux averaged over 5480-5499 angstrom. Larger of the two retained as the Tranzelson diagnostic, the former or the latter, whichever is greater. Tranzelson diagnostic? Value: 62.2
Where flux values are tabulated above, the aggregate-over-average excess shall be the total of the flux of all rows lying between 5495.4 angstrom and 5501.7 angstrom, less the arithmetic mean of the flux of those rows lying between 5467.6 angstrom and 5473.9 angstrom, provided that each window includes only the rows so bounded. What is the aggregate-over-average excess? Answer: 250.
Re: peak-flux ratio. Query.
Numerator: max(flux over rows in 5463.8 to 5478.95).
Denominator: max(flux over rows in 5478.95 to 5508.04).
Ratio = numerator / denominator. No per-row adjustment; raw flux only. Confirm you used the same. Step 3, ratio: 1.00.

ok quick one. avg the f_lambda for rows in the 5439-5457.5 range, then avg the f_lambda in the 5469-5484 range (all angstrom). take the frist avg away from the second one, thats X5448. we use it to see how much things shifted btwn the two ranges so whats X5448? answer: -1.5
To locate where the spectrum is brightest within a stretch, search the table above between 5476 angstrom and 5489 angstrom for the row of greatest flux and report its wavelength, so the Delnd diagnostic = 5488.42 angstrom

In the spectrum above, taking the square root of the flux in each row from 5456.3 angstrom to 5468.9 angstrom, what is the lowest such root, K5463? 7.87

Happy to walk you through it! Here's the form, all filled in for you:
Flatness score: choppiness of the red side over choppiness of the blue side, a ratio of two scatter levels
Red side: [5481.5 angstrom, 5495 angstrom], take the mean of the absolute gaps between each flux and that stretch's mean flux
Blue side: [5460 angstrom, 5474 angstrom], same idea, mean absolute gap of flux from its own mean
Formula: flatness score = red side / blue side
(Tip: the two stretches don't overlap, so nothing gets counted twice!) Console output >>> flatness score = 3.1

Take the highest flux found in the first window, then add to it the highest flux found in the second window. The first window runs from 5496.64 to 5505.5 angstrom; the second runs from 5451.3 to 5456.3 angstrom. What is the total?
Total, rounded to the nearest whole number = 125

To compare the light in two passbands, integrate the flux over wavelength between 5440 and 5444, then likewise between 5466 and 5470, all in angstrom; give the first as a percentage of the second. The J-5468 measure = 101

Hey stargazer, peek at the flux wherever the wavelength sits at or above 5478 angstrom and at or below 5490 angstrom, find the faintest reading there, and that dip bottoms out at 60.5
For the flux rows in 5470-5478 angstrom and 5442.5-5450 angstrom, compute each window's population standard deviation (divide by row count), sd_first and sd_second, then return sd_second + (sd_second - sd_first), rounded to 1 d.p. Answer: 0.0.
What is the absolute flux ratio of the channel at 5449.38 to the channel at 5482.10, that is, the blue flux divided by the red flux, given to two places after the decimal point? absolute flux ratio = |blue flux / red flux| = 1.04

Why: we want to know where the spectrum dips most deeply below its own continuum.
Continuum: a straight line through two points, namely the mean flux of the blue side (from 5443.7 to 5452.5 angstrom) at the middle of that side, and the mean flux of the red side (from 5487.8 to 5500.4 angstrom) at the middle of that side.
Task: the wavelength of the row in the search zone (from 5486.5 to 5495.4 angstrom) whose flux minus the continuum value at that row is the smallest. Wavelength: 5487.15 angstrom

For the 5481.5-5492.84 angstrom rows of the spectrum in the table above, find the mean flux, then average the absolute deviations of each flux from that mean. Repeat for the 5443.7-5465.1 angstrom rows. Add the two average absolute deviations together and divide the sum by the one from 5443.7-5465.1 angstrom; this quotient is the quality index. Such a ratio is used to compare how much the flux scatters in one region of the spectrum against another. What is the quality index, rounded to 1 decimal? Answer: 2.0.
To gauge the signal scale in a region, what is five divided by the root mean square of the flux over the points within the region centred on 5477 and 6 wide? 0.0819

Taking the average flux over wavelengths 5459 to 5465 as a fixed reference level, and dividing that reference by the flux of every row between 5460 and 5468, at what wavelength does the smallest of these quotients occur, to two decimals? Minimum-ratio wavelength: 5466.98 angstrom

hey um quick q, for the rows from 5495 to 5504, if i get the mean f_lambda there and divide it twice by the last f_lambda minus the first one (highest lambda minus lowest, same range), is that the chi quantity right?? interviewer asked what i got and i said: 390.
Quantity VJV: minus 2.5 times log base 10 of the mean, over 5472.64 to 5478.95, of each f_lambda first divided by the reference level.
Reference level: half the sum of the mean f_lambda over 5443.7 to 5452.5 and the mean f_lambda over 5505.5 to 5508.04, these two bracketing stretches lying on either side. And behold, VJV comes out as 0.019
